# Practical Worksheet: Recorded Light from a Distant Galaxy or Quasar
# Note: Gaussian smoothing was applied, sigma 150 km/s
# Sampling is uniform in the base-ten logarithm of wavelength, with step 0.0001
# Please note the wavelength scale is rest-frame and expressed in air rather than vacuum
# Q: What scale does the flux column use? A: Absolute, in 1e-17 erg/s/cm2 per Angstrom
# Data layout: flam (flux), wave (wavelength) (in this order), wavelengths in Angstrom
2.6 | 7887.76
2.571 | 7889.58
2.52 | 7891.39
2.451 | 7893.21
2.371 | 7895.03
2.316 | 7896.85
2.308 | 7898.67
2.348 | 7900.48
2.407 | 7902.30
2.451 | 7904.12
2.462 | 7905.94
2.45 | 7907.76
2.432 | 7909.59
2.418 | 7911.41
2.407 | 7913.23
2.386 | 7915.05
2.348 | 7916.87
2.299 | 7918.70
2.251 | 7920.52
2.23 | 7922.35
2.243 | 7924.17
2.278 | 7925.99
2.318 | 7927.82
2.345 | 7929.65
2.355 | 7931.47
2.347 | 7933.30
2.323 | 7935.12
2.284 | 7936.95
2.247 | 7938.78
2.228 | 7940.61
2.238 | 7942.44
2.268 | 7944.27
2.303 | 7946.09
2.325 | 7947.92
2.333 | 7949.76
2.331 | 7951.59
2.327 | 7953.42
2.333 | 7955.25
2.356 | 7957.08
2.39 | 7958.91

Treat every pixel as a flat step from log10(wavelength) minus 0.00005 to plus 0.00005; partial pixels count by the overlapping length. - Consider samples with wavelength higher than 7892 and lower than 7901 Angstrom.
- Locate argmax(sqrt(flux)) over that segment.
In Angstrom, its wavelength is 7893.21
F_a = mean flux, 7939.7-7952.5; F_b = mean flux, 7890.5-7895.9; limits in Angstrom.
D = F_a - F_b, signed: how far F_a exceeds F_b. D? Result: -0.16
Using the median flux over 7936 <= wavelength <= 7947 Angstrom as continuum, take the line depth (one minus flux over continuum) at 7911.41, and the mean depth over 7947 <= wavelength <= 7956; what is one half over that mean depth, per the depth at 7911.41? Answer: 220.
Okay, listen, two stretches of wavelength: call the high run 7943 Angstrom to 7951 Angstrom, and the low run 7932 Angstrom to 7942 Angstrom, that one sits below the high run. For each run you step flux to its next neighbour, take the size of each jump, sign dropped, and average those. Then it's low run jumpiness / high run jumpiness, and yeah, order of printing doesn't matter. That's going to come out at 1.37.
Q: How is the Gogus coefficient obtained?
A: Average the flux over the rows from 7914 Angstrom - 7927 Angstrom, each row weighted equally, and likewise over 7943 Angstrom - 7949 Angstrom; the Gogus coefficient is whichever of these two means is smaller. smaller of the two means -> 2.29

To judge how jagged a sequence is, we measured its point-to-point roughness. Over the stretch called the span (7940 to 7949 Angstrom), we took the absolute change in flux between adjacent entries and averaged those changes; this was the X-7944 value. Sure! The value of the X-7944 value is 0.024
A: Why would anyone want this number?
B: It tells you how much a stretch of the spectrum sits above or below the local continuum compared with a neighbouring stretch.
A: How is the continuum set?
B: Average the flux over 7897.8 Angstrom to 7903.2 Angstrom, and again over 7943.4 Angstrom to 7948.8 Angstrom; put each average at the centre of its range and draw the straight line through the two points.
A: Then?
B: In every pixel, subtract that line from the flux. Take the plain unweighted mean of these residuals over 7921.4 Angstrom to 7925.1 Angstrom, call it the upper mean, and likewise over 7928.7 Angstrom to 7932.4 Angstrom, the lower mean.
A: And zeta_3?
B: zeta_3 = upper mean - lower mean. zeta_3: -0.12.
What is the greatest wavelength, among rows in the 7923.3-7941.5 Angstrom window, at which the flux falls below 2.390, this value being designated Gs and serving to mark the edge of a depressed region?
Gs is 7940.61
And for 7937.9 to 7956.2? 7955.25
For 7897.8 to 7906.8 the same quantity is 7900.48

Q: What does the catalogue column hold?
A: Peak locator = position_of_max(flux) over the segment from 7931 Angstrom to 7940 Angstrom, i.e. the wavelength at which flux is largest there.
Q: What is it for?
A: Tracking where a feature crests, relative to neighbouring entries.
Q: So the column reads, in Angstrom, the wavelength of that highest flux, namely 7931.47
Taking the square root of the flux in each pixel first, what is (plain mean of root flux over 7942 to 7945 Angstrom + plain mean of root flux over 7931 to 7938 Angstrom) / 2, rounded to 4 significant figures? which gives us 1.513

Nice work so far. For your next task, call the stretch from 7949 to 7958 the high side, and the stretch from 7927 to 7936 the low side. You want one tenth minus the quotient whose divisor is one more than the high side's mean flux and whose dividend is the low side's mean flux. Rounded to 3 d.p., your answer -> -0.601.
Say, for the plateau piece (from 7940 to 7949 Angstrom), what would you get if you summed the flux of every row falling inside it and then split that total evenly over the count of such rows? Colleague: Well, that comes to 2.27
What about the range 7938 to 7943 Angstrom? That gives 2.24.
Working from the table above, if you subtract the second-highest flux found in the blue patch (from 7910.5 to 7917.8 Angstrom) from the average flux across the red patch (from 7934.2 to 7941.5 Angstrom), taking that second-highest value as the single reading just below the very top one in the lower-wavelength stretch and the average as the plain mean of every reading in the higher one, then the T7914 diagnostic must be -0.14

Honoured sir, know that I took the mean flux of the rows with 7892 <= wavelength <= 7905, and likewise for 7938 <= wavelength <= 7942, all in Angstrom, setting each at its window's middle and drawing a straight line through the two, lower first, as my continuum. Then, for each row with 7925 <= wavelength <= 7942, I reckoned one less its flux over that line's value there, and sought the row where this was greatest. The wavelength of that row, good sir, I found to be 7925.99 Angstrom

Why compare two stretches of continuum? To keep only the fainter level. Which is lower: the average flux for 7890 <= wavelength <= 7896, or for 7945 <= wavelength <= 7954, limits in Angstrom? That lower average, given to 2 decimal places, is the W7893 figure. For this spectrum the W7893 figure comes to 2.32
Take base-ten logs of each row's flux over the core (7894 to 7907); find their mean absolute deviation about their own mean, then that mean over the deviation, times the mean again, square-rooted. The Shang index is 3.9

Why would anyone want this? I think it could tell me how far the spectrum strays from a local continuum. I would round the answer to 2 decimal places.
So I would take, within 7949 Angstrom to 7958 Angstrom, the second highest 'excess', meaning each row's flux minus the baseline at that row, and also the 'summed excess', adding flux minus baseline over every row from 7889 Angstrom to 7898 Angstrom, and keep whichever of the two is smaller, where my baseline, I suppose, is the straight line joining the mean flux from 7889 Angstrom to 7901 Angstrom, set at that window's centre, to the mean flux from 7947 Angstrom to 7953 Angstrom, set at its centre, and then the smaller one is 0.01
